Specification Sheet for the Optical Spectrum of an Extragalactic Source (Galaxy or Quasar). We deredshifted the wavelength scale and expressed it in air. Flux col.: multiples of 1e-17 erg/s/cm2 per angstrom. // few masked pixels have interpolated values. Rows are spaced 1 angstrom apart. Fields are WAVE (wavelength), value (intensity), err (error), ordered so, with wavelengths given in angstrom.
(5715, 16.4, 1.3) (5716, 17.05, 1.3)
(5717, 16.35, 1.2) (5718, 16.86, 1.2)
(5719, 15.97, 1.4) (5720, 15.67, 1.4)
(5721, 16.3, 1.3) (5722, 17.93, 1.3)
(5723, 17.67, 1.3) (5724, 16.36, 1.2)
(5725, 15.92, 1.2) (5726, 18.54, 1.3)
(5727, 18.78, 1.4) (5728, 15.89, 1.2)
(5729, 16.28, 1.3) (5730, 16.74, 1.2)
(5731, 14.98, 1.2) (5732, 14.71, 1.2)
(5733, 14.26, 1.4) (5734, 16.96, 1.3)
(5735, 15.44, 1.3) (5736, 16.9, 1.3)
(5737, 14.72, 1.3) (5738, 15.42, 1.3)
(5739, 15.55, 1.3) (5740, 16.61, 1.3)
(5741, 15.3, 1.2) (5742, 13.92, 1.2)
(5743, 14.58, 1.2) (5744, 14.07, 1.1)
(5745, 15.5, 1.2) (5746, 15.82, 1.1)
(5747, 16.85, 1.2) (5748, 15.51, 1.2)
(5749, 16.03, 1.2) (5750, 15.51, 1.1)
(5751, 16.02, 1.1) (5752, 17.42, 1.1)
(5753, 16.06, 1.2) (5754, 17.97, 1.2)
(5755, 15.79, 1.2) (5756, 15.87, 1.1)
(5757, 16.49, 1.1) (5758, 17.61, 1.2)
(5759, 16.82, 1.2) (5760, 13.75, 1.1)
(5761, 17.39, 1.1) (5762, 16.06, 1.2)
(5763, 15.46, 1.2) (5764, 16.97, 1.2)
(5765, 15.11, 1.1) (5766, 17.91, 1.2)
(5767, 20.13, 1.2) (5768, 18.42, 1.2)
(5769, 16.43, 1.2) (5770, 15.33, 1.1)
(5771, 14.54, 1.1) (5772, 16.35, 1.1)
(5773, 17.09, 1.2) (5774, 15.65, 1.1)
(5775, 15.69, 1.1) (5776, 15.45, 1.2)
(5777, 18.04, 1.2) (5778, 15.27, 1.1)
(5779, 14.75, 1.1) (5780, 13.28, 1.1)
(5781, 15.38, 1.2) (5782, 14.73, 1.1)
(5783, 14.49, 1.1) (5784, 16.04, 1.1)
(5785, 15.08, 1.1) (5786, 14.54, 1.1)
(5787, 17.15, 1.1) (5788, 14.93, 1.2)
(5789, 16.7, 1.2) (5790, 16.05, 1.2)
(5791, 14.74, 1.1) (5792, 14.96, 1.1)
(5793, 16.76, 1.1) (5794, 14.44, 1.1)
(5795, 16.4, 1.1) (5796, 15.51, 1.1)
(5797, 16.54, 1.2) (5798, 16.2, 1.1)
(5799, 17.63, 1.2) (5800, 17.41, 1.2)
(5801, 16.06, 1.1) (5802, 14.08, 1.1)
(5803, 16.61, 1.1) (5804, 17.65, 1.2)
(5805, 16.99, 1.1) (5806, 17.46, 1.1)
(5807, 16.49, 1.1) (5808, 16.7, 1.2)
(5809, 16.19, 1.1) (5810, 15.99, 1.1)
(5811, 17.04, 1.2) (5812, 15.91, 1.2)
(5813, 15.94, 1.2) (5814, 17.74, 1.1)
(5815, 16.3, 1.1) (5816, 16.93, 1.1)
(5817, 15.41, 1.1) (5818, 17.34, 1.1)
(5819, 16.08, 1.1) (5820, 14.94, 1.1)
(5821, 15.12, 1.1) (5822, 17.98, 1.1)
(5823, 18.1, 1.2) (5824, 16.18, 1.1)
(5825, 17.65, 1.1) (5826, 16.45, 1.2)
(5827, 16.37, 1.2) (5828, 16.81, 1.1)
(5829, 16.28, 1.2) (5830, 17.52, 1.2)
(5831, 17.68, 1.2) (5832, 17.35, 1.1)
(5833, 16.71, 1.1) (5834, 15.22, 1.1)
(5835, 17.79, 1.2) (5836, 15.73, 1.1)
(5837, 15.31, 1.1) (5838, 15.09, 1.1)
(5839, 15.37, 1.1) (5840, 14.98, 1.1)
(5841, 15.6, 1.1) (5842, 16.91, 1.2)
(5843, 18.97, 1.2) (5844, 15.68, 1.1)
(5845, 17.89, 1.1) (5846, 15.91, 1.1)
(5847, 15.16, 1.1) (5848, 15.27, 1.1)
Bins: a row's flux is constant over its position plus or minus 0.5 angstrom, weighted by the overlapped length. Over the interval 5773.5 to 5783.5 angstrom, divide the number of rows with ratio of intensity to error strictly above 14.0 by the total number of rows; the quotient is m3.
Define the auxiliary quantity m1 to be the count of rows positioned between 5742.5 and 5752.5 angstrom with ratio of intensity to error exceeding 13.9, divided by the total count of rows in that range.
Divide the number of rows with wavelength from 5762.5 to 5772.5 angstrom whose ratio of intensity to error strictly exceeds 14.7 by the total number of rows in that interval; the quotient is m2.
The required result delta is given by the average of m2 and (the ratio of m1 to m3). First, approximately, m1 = 0.50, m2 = 0.40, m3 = 0.30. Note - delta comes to 1.0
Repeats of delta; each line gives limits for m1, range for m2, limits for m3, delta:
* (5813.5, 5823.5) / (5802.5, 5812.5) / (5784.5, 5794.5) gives 2.3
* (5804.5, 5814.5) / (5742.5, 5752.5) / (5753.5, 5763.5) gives 0.7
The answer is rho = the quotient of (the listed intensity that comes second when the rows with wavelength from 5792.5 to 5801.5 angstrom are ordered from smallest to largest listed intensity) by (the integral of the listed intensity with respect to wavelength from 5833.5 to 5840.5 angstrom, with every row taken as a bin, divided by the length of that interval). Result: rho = 0.99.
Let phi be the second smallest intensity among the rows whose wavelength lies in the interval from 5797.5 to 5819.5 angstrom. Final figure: 15.41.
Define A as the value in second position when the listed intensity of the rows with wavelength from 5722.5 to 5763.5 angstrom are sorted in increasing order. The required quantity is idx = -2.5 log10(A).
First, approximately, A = 13.92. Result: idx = -2.86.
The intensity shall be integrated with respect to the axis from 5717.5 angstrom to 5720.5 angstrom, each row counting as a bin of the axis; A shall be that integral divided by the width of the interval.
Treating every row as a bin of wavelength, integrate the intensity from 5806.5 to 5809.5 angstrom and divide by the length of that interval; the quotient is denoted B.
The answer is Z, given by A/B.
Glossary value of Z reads 0.98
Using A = 16.2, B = 16.5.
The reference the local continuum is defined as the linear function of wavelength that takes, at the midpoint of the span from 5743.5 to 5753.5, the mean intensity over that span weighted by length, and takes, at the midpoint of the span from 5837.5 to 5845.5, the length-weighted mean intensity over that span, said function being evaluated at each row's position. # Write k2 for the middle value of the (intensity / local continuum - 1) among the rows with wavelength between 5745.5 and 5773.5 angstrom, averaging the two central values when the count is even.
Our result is 0.02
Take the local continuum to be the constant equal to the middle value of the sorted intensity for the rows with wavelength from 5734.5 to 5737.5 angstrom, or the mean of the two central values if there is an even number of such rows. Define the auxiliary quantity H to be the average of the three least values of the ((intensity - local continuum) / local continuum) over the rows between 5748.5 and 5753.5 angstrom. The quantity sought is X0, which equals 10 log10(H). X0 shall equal -15.7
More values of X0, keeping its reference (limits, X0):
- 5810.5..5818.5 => -16.9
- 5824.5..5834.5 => -14.8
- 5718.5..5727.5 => -15.7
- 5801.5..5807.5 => -17.3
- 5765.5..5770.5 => -11.4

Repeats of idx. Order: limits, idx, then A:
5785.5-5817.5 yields -2.90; 14.44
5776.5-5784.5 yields -2.90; 14.49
